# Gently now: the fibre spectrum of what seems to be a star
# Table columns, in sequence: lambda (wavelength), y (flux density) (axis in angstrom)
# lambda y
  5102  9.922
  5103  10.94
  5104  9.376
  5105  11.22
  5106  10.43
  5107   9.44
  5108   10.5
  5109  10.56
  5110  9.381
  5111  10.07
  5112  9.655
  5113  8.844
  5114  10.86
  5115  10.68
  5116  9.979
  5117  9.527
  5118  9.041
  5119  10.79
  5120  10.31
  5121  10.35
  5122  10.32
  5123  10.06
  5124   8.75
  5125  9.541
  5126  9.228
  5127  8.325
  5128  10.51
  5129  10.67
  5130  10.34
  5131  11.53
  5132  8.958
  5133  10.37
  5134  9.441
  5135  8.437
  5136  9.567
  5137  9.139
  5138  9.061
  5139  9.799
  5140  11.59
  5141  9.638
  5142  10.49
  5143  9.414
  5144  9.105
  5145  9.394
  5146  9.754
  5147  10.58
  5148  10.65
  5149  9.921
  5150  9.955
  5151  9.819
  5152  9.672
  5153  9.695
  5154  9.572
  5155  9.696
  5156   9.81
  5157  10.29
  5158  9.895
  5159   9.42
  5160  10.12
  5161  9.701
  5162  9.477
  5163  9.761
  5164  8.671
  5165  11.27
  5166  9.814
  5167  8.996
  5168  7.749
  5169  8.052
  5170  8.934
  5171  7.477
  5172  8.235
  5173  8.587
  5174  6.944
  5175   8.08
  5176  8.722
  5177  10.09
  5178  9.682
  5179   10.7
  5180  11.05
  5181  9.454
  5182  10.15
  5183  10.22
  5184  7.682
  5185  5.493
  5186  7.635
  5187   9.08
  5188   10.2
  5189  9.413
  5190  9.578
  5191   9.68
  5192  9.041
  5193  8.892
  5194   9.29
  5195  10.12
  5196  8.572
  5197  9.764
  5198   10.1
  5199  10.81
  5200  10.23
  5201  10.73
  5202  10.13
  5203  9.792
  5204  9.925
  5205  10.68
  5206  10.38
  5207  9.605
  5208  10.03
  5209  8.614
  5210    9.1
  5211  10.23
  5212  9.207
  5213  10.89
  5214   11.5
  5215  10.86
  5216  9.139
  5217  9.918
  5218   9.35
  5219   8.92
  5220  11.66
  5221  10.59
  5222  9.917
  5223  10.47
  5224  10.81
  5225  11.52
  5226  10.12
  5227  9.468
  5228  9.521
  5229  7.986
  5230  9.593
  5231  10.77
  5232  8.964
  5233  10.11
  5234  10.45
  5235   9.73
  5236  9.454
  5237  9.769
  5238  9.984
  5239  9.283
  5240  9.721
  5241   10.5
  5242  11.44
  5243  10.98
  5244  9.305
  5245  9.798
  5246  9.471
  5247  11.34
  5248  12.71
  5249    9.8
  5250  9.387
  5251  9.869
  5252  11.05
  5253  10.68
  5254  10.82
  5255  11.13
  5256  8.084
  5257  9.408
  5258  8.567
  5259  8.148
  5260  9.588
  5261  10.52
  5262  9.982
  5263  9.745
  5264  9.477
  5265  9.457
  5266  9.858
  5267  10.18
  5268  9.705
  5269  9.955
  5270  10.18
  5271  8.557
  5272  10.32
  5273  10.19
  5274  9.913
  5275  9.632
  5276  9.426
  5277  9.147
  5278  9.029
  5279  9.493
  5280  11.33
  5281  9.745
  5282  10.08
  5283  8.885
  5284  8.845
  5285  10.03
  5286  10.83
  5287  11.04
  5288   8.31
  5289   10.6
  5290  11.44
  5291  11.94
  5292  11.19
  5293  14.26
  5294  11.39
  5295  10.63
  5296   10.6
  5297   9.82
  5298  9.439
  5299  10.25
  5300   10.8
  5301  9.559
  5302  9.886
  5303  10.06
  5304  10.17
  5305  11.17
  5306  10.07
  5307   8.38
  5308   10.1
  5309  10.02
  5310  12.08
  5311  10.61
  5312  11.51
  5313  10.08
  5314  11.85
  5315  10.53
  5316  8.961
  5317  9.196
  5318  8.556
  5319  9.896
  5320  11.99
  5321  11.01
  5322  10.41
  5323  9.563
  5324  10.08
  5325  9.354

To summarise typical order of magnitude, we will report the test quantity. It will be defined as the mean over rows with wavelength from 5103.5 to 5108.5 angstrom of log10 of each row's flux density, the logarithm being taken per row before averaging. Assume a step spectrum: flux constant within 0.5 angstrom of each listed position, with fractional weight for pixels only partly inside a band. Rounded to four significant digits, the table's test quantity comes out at 1.007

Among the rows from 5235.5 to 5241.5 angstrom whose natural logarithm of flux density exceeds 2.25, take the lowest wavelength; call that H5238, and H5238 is 5237 angstrom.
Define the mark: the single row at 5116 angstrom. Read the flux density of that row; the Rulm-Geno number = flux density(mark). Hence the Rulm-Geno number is 9.979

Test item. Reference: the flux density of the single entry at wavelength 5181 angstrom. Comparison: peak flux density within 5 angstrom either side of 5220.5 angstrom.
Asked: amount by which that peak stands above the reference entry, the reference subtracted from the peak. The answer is 2.2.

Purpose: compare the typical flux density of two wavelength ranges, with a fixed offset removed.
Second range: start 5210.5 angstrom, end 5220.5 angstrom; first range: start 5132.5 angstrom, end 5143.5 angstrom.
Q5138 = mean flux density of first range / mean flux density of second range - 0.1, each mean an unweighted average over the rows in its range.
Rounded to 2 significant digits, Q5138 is 0.86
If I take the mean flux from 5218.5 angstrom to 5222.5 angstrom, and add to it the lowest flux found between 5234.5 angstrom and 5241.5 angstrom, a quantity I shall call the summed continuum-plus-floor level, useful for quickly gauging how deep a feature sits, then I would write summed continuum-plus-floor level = 19.6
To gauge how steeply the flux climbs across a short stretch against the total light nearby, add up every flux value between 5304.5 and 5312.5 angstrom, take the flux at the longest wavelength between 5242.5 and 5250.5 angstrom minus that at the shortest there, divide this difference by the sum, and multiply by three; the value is -0.057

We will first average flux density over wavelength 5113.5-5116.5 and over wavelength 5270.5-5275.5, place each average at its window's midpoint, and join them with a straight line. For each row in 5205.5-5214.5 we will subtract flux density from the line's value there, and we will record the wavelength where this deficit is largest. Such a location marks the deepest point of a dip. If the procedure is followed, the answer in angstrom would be 5209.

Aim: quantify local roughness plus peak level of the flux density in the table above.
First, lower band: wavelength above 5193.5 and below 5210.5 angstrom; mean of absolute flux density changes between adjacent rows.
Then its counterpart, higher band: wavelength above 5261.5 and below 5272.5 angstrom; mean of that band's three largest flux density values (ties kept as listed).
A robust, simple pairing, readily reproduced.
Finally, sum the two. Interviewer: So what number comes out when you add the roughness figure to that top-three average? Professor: 10.9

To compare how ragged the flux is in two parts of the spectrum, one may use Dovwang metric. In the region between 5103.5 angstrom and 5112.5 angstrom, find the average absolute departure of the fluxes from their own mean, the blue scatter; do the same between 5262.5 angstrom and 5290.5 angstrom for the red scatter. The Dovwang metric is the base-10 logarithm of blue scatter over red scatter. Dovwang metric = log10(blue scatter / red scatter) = -0.038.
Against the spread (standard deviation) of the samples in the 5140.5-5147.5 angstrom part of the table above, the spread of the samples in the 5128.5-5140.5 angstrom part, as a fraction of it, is 1.8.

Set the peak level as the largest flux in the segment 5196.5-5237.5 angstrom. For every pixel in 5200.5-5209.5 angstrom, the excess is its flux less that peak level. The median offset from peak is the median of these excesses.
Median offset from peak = -1.63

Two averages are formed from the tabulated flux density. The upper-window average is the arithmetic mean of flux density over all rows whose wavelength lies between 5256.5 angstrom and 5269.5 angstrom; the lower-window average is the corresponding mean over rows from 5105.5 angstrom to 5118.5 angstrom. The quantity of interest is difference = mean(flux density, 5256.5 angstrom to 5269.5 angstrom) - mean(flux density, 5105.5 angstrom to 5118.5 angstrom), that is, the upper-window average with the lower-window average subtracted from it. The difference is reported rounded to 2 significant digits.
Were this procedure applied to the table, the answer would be -0.34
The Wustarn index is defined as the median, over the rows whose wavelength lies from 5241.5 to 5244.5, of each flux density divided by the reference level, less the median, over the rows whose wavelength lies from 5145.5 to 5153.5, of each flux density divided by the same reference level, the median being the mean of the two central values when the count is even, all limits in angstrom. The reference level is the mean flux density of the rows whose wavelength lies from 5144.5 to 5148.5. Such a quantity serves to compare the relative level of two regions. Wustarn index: 0.11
